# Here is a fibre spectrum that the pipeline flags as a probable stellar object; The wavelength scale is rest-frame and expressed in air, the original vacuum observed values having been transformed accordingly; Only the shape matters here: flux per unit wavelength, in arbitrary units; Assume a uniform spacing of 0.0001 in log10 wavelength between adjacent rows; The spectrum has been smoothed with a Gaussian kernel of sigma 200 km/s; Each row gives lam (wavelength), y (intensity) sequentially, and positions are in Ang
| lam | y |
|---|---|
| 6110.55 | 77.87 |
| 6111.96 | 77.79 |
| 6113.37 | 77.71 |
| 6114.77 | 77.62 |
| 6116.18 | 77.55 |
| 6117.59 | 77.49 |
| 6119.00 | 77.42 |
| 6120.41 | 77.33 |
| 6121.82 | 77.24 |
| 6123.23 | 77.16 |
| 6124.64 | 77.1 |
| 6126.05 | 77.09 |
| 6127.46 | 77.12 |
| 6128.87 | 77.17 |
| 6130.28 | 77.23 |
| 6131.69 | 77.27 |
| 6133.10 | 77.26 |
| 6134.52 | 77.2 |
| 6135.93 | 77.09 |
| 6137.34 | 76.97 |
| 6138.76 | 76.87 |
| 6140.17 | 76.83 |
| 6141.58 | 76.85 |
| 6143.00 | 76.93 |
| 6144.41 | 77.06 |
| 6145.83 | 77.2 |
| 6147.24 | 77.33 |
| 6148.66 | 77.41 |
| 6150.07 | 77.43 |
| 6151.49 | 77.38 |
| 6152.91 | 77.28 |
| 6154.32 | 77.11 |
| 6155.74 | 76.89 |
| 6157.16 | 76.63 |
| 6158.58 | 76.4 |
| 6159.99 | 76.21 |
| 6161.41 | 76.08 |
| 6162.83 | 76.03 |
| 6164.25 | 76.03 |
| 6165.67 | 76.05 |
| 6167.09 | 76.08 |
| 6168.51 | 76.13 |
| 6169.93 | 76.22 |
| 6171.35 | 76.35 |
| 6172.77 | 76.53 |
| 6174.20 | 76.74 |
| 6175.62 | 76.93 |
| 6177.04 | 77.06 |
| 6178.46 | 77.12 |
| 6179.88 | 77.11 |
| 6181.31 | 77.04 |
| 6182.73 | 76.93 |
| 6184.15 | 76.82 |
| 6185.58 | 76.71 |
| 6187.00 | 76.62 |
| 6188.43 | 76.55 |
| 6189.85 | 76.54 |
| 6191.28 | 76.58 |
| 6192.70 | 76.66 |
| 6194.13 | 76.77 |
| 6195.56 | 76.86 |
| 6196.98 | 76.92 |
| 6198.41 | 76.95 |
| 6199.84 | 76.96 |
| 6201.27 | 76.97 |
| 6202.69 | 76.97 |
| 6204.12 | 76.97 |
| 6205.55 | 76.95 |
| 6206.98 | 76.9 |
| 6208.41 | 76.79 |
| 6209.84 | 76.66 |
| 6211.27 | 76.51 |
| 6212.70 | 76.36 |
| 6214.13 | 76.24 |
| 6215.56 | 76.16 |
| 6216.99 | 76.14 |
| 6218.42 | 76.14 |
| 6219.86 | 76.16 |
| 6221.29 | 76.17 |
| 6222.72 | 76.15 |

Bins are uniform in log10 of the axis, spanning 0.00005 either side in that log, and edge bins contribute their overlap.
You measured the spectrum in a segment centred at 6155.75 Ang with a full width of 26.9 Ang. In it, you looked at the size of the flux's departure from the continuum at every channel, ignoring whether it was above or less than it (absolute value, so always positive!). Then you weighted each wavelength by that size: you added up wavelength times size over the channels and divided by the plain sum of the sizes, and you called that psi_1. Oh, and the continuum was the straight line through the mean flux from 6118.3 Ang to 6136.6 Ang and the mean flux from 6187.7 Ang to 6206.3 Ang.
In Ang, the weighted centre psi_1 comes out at 6160.5 Ang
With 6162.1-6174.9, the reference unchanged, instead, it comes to 6167.3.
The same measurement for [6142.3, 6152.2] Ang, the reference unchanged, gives 6148.3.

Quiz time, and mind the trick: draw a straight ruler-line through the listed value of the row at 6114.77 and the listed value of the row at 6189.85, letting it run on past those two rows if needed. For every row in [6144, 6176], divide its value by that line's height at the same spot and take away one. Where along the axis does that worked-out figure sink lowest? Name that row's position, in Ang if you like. 6162.83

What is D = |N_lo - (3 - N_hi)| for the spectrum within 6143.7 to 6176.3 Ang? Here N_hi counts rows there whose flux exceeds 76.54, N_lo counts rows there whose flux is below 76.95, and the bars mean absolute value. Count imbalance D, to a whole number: 24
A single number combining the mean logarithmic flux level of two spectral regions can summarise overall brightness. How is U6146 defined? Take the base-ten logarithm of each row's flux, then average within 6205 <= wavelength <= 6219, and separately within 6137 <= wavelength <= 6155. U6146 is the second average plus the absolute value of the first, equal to 3.771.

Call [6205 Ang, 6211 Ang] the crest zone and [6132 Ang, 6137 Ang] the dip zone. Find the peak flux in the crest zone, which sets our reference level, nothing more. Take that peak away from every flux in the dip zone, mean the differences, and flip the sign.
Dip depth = -0.2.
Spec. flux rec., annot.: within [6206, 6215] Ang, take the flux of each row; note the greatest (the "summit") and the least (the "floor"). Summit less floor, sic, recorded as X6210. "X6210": 0.66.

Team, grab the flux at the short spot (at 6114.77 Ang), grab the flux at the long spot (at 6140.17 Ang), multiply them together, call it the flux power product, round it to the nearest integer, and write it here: 5964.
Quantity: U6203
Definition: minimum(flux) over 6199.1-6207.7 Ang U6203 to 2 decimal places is 76.90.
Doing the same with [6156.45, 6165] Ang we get 76.03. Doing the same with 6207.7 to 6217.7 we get 76.14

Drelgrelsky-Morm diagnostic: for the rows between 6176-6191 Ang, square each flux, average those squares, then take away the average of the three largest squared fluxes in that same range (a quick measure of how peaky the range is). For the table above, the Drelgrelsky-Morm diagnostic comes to -38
